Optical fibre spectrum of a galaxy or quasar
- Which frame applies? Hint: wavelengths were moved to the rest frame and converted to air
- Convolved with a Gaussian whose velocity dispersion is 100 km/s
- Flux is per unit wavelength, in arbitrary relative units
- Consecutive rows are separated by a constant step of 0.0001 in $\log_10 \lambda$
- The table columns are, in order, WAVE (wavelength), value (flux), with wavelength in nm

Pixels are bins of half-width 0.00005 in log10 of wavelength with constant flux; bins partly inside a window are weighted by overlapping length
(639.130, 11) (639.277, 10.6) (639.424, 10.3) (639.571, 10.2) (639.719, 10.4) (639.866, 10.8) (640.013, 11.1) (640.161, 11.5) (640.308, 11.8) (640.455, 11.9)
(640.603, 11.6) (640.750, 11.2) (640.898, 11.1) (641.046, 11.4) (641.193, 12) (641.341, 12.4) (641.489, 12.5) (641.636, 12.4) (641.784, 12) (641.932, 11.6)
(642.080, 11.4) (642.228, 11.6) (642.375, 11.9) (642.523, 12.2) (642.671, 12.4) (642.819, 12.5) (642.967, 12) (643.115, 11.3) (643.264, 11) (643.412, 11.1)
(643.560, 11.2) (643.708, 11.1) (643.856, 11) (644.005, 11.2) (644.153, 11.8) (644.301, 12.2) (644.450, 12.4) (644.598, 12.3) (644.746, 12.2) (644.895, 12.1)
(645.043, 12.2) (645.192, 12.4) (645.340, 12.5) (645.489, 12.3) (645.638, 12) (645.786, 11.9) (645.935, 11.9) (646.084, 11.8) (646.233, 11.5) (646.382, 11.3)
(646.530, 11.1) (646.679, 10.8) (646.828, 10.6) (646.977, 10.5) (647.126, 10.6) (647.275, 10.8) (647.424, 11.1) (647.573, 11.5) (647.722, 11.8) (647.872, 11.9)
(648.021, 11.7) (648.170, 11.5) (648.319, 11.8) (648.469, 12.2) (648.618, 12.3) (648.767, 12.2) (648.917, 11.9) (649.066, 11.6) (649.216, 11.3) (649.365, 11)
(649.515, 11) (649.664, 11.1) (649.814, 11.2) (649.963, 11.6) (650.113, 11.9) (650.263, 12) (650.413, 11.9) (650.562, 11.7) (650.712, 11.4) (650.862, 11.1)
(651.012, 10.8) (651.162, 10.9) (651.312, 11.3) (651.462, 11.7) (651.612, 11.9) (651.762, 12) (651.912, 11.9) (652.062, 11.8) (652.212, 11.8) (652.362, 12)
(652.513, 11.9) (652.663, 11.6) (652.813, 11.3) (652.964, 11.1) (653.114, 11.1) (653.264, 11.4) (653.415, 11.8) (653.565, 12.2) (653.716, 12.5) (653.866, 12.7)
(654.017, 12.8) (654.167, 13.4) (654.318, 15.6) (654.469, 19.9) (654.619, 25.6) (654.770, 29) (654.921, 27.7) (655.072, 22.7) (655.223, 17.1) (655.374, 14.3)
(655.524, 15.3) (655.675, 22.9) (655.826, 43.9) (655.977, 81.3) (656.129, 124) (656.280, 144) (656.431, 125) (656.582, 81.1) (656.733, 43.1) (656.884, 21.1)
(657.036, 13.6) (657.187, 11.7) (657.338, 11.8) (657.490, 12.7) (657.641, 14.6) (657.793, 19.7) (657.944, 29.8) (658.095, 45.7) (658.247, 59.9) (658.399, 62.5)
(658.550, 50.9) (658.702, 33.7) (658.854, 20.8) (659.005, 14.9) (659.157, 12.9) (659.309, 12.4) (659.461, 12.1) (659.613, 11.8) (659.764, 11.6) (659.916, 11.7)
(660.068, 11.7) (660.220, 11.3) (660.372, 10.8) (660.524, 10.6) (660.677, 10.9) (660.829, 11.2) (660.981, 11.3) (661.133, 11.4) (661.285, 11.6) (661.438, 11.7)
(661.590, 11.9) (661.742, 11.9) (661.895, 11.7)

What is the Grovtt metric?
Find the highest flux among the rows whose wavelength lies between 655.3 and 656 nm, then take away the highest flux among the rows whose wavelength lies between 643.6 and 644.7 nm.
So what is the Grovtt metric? 69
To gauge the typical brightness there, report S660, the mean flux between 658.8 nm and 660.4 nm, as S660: 12.9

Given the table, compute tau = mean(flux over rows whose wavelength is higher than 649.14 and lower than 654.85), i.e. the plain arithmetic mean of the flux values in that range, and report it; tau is 13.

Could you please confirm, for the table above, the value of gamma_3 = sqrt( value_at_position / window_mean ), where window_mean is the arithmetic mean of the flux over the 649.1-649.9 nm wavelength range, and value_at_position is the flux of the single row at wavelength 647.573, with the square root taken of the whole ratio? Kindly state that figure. 1.0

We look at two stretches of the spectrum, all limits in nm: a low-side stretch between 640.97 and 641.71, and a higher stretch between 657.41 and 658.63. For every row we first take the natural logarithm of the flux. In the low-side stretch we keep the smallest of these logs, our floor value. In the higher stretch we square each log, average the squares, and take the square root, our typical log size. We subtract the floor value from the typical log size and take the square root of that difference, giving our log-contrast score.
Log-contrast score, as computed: 1.0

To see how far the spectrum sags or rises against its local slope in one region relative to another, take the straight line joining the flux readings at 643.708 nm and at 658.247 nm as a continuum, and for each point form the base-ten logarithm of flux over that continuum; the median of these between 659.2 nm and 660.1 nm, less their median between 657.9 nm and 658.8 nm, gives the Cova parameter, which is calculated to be -0.6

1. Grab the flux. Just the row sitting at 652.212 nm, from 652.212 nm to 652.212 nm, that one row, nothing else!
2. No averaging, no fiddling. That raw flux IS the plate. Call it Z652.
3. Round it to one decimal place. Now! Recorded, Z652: 11.8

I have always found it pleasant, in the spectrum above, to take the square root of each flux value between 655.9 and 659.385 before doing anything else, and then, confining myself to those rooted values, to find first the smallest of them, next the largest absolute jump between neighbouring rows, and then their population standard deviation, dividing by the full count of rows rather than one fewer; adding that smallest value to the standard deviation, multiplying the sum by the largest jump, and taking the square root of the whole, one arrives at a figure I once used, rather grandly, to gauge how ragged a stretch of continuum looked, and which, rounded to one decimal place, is 3.9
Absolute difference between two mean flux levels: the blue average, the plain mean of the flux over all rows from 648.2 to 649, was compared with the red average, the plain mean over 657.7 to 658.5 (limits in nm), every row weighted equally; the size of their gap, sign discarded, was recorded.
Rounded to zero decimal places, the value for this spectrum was 31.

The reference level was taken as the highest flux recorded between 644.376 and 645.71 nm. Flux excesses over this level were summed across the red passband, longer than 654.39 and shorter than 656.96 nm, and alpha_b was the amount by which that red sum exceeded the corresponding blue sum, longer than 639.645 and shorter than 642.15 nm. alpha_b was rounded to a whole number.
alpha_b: 661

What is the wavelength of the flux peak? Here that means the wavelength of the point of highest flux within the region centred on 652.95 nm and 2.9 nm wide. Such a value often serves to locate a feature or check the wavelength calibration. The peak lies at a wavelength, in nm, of 654.318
